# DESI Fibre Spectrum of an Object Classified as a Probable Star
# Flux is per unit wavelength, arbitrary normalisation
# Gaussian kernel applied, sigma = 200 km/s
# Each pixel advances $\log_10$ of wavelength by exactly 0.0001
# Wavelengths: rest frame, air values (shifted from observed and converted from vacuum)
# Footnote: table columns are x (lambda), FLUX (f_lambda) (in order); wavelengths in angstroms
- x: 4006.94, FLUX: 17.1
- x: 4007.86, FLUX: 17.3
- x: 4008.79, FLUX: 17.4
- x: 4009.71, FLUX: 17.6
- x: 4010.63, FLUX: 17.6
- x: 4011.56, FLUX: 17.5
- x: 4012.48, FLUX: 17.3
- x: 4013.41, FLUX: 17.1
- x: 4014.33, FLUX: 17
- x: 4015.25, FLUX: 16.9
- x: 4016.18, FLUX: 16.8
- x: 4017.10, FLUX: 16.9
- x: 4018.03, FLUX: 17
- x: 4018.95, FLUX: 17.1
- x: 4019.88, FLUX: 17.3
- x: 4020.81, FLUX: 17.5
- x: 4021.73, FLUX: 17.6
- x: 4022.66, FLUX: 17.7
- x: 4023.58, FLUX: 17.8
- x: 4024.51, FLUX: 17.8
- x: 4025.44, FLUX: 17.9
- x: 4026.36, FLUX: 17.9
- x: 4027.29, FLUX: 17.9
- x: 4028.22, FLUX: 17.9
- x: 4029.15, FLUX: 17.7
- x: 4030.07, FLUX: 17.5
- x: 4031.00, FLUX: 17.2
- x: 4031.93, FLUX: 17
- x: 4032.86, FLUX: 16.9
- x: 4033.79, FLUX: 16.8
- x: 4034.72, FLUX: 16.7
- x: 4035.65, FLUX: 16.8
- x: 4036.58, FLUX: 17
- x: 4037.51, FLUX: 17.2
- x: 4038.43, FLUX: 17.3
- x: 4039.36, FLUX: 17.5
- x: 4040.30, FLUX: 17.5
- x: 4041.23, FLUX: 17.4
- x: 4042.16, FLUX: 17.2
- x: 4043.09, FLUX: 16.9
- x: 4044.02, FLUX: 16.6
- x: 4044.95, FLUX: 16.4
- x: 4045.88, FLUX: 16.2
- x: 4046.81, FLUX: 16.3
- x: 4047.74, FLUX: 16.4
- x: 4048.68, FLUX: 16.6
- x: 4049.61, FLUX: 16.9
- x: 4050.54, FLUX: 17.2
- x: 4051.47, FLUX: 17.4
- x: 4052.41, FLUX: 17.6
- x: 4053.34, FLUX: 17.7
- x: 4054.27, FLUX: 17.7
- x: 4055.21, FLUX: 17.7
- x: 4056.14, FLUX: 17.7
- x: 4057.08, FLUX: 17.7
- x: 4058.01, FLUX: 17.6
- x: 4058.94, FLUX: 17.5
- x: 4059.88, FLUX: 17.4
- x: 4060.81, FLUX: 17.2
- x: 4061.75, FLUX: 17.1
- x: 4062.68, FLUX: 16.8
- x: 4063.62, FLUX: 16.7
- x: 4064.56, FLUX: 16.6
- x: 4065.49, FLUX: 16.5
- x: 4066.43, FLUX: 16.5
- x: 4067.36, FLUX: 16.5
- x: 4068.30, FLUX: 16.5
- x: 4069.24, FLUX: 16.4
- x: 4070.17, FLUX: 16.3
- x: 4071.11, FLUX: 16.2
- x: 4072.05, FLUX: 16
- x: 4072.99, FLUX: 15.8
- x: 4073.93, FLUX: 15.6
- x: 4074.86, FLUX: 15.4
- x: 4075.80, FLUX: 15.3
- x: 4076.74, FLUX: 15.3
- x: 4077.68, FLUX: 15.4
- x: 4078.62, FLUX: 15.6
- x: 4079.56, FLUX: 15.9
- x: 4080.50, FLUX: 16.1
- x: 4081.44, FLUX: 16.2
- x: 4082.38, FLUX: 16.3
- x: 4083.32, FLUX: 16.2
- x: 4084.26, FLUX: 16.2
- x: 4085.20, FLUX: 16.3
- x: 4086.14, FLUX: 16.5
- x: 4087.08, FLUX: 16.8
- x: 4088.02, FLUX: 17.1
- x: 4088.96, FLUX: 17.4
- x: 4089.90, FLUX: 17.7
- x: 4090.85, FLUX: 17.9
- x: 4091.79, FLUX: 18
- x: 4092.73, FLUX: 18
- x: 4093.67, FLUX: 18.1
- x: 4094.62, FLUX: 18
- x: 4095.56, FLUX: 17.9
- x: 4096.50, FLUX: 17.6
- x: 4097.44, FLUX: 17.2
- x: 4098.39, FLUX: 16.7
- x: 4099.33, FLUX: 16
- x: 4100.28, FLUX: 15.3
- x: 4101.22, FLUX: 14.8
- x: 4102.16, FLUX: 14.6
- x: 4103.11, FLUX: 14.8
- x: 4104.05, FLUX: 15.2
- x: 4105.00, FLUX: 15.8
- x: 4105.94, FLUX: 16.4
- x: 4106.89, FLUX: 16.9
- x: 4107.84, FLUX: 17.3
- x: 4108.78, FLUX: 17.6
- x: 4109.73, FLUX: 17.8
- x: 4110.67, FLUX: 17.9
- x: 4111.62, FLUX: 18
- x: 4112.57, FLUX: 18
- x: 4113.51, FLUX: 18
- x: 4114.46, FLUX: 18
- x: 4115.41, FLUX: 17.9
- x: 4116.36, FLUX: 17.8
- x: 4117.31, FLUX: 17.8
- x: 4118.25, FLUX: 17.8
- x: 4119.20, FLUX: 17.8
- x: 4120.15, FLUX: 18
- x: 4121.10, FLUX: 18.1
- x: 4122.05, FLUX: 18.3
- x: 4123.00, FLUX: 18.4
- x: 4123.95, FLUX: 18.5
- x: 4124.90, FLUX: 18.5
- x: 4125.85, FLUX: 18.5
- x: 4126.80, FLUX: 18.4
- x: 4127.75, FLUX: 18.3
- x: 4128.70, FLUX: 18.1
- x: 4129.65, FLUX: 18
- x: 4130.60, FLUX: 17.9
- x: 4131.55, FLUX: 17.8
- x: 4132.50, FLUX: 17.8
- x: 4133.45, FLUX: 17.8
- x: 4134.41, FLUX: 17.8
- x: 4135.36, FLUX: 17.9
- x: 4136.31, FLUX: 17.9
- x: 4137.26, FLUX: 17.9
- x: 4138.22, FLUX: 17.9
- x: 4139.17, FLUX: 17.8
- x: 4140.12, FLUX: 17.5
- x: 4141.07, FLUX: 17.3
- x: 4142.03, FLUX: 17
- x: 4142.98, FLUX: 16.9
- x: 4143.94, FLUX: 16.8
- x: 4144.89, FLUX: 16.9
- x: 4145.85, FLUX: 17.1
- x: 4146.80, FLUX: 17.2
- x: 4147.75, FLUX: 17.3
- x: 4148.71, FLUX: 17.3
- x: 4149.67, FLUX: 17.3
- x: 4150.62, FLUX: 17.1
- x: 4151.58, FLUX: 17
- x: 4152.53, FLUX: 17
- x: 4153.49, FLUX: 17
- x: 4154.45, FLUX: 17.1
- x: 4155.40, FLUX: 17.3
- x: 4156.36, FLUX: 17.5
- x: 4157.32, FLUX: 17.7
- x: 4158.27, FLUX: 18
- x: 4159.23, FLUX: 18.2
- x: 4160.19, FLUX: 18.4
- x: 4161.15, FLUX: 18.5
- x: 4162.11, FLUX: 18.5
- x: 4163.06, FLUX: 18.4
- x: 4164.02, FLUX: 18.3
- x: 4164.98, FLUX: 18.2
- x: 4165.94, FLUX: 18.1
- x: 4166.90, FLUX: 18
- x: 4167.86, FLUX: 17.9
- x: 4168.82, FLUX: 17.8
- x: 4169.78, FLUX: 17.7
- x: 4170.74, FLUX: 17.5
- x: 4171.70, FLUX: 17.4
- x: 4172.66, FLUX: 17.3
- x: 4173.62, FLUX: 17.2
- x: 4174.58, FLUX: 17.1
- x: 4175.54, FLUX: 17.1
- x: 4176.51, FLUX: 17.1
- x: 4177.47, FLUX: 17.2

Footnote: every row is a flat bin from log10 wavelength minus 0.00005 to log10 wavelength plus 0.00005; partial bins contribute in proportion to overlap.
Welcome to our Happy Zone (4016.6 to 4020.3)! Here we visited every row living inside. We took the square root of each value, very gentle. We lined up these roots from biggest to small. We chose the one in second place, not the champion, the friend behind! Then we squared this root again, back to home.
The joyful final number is 17.1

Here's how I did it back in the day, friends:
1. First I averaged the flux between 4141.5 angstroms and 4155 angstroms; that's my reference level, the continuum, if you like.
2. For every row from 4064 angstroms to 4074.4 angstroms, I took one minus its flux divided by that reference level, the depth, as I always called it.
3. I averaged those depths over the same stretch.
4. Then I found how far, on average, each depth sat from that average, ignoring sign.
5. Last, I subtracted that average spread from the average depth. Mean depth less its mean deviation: 0.03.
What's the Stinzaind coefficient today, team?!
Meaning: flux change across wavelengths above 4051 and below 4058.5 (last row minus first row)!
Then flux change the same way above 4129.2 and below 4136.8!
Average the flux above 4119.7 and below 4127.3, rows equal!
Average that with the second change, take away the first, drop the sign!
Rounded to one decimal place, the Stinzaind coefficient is 8.9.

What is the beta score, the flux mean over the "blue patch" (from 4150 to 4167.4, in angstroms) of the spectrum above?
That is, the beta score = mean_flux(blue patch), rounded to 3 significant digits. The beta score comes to 17.8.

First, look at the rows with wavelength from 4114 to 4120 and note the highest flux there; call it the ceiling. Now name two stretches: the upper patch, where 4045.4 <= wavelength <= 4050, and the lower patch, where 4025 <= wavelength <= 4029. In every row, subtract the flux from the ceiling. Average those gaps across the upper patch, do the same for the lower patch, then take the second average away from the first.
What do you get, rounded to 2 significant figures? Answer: 1.4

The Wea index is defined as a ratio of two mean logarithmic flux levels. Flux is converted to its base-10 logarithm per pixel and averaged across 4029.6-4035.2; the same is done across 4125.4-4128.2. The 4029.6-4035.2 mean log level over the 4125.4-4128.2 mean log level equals 0.97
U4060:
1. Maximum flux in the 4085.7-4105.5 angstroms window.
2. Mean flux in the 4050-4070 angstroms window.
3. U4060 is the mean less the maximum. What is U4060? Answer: -1.0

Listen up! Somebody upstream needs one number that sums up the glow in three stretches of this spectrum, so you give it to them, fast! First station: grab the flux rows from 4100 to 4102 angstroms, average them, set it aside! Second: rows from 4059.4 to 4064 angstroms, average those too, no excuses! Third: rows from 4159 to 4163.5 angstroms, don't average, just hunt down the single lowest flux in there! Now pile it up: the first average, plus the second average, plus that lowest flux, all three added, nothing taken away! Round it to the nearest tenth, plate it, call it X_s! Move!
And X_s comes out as 50.3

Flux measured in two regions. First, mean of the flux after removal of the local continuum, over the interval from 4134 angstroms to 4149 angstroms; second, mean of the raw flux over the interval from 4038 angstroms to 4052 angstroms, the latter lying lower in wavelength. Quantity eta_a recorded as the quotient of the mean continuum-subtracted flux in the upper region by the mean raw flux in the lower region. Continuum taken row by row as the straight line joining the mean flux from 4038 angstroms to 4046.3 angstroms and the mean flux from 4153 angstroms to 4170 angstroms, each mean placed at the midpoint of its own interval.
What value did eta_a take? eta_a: -0.021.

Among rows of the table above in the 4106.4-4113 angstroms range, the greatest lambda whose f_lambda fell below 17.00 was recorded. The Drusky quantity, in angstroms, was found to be 4106.89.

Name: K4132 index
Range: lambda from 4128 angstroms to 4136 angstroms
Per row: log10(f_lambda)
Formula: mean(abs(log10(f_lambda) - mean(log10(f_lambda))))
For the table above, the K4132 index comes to 0.0021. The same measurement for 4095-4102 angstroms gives 0.0259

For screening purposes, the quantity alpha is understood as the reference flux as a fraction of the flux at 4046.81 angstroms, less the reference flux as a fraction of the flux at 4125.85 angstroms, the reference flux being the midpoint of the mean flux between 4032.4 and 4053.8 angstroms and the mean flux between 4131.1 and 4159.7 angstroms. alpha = 0.13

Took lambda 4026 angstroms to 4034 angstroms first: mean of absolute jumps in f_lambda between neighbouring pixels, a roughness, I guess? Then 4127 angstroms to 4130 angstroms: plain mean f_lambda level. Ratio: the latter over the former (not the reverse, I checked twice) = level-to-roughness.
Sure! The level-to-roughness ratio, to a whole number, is 132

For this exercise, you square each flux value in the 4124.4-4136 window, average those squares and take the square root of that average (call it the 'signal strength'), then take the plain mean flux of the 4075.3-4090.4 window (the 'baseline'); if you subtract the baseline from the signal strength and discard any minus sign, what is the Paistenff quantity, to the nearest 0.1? 1.8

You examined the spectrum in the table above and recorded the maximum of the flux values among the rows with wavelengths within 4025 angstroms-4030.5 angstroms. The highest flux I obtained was 17.9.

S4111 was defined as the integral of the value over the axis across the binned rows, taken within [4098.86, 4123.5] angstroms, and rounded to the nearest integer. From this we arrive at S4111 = 421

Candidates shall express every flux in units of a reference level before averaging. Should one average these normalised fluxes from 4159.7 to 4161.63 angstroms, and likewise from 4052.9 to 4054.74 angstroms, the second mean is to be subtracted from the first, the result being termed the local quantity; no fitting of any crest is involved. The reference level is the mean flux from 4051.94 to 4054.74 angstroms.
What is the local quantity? 0.04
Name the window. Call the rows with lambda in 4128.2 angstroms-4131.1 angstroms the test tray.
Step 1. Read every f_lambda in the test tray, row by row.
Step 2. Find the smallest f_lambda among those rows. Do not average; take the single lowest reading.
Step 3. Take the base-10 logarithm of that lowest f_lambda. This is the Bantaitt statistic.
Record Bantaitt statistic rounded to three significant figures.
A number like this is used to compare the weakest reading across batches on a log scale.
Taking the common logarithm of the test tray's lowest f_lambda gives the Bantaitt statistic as 1.25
